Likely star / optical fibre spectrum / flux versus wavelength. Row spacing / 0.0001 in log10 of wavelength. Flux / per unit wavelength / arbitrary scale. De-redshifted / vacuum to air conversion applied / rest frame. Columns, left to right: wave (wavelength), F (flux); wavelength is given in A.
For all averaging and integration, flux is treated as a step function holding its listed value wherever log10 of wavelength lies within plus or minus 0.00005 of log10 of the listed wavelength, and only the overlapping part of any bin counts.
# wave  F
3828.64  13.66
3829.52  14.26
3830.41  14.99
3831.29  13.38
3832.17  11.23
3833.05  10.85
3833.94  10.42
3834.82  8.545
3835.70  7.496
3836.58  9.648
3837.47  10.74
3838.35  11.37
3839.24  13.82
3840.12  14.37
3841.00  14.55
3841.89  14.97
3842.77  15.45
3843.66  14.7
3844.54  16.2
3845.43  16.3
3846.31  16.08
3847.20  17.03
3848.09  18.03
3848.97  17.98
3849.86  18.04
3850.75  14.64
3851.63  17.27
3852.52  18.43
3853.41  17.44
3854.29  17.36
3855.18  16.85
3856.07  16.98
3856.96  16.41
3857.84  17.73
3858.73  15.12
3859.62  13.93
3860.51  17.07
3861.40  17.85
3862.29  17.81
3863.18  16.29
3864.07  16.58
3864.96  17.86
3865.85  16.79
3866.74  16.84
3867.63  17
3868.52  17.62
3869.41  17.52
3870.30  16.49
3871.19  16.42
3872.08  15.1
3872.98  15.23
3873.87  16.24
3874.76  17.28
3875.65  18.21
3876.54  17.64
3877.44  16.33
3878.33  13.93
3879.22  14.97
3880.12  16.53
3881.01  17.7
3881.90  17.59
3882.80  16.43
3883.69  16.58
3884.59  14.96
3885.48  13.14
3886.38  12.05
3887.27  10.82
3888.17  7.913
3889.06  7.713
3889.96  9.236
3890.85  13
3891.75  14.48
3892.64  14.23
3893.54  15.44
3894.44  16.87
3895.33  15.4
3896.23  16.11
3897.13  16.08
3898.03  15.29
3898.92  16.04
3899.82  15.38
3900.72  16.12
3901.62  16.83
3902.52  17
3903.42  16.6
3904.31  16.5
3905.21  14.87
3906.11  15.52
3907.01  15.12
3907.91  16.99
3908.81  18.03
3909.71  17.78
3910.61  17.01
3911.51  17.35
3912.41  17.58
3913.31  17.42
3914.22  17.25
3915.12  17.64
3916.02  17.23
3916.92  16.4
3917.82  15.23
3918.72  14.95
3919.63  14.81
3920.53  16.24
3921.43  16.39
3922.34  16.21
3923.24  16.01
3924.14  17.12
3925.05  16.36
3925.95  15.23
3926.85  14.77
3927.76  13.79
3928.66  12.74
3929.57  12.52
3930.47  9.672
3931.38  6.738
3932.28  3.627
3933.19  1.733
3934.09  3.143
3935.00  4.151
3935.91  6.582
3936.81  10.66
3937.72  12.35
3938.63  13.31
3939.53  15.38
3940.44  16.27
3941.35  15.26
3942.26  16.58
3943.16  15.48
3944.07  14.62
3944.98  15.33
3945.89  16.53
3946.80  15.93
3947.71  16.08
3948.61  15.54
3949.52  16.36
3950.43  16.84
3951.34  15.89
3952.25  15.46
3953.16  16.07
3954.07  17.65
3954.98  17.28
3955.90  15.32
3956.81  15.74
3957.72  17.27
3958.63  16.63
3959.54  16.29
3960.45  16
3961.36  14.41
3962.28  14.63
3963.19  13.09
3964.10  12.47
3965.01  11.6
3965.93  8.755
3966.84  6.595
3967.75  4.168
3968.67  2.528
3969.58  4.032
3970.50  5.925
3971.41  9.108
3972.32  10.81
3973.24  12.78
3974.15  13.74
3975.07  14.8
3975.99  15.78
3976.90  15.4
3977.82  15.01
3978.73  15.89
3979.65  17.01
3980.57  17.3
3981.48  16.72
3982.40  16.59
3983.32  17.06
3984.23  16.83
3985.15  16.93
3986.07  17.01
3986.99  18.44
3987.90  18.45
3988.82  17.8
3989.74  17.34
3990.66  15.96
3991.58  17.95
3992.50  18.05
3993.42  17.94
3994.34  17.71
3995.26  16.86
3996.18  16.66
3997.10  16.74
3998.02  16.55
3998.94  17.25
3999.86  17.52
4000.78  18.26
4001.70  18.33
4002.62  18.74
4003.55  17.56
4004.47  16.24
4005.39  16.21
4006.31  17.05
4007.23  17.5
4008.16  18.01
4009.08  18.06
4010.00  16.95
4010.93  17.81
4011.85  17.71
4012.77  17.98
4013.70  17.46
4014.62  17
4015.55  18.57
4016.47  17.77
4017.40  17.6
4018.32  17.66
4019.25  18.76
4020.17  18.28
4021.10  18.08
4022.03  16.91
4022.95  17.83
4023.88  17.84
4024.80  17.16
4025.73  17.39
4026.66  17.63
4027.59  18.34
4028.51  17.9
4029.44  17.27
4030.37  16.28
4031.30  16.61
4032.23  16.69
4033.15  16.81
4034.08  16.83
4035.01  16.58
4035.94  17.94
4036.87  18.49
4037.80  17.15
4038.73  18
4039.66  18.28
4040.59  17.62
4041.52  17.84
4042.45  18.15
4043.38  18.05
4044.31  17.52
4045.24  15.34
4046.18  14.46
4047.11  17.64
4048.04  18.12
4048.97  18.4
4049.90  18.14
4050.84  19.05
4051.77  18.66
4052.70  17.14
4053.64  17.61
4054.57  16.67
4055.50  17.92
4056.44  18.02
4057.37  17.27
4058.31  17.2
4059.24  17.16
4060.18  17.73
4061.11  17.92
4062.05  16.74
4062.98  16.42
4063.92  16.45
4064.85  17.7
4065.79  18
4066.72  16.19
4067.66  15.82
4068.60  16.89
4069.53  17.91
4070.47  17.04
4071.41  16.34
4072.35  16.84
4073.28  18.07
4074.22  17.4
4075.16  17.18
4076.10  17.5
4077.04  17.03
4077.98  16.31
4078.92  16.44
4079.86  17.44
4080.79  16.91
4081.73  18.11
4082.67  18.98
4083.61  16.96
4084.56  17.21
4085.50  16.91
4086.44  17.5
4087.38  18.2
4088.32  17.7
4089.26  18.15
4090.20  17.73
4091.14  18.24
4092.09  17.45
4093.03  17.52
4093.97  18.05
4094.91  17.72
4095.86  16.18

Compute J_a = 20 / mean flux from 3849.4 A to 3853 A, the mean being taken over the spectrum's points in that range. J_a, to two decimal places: 1.17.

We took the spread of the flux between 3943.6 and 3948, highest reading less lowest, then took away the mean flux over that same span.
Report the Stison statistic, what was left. -14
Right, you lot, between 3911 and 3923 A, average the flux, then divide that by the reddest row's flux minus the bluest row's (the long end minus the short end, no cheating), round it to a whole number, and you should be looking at -14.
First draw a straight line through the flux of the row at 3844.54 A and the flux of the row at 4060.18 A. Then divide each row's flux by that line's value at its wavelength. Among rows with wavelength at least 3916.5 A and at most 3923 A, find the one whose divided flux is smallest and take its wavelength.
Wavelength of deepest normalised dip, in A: 3919.63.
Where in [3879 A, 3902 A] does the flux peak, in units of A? 3881.01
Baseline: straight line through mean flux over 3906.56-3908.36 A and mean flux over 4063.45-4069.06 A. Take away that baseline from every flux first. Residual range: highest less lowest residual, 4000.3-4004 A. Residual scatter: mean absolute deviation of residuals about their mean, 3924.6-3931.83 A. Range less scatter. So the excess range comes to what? -1.1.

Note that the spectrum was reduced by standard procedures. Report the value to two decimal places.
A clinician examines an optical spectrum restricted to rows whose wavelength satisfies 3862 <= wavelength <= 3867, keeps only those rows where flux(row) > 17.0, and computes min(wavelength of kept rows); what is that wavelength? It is 3862.29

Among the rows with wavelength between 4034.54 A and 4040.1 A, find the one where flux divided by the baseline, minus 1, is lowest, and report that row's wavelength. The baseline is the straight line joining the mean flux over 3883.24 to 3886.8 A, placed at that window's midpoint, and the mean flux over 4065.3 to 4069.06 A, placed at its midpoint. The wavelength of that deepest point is 4035.01 A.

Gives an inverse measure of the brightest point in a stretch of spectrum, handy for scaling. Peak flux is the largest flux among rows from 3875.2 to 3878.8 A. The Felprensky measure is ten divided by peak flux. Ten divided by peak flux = 0.55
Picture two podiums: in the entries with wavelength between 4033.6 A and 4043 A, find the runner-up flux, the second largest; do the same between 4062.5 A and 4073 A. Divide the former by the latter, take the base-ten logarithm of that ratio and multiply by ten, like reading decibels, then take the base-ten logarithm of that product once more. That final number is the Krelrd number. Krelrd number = -1.05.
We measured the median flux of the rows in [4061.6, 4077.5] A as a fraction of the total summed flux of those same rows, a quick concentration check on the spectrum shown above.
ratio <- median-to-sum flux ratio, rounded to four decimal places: 0.0588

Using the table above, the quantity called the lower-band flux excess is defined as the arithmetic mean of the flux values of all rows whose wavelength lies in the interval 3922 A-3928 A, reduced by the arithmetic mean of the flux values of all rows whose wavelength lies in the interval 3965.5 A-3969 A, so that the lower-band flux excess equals 10.1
